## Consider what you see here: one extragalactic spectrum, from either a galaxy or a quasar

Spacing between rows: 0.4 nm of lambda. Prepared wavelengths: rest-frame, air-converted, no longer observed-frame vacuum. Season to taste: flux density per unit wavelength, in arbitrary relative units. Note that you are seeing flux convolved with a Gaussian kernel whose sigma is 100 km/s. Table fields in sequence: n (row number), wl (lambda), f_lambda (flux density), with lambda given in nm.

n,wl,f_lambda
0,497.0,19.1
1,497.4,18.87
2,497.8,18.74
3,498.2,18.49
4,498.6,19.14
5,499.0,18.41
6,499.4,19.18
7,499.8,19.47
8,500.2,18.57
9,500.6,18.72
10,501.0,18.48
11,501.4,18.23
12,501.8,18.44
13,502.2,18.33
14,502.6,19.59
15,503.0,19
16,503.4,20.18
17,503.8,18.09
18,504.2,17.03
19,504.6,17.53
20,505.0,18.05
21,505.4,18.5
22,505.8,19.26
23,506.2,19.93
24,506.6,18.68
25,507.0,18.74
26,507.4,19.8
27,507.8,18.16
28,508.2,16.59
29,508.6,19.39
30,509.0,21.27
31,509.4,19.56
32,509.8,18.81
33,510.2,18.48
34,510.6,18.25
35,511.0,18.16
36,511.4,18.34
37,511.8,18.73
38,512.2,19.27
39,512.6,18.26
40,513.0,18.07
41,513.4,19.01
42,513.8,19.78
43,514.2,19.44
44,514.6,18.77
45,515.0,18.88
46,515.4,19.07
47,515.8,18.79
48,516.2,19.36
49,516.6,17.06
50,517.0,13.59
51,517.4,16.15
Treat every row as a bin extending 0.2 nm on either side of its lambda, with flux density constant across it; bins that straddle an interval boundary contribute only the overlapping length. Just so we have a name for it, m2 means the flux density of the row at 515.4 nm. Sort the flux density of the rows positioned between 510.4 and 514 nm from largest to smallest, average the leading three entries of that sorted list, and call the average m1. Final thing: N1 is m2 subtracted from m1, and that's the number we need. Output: 0.3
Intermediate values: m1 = 19.4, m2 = 19.07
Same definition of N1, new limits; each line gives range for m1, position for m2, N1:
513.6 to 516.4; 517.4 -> 3.4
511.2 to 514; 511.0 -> 1.2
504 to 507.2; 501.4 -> 1.1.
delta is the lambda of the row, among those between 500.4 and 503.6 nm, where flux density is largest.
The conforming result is 503.4 nm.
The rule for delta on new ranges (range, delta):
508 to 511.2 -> 509.0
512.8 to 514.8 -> 513.8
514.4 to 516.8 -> 516.2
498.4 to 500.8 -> 499.8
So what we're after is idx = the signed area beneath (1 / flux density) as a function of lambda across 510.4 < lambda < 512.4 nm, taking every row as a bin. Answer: 0.108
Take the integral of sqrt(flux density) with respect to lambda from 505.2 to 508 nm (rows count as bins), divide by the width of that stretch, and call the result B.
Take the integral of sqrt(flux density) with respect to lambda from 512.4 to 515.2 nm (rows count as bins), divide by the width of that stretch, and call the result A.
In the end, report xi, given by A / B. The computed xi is 0.997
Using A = 4.35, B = 4.36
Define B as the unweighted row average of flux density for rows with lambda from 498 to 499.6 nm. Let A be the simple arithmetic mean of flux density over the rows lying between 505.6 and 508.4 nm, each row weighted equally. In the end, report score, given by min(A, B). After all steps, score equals 18.7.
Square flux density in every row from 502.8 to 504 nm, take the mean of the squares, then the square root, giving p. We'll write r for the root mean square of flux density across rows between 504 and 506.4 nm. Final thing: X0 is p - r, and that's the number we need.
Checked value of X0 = 0.7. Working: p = 19.1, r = 18.4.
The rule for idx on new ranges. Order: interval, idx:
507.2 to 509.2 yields 0.106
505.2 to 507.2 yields 0.105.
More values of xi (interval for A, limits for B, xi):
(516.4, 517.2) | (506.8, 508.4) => 0.914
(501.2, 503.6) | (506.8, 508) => 1.002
